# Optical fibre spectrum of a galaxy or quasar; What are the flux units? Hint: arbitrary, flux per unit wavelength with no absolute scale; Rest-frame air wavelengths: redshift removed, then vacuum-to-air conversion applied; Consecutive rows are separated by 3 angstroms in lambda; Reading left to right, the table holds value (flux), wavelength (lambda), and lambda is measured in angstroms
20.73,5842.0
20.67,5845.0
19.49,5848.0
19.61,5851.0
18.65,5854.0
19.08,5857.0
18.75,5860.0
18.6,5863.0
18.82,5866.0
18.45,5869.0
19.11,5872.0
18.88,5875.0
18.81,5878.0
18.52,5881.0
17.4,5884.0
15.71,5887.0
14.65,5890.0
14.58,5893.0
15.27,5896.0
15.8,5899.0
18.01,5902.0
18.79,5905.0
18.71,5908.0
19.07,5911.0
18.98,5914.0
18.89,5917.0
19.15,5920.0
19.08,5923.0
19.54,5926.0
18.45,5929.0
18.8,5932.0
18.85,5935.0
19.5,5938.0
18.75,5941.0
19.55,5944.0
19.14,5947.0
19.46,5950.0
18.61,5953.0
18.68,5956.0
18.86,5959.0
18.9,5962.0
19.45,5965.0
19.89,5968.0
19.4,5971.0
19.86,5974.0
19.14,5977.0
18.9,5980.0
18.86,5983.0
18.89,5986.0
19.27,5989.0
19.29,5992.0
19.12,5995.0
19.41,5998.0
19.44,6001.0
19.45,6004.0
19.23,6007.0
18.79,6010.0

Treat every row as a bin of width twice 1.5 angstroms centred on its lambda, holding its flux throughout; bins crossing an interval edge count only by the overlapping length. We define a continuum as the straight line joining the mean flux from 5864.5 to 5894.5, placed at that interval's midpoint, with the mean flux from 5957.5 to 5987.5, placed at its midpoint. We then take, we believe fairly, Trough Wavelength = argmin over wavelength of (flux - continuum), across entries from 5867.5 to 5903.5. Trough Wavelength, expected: 5893.0 angstroms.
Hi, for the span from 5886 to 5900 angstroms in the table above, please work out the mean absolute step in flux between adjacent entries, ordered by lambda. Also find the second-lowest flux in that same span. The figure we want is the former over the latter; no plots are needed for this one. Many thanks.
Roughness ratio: 0.040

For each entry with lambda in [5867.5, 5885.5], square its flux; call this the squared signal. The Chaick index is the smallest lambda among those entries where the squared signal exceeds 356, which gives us 5872.0 angstroms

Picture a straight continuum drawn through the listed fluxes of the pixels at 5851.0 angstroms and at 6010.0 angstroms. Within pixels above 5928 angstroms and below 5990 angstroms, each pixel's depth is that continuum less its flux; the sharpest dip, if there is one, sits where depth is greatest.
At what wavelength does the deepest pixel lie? 5929.0 angstroms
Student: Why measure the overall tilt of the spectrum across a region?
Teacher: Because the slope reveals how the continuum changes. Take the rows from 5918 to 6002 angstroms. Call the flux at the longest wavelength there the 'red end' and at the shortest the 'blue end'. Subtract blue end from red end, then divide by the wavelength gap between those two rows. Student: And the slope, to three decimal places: 0.004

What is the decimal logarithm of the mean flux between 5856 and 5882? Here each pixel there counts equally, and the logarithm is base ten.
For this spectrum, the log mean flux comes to 1.27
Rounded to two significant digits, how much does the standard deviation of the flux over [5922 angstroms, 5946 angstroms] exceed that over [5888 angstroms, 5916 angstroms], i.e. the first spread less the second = -1.5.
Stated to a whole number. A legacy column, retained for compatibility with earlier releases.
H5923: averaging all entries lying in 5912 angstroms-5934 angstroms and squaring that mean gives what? 360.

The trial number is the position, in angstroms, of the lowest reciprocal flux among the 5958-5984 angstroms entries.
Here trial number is 5968.0 angstroms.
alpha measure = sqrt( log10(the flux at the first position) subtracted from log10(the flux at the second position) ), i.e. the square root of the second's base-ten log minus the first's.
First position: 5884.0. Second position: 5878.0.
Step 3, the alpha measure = 0.184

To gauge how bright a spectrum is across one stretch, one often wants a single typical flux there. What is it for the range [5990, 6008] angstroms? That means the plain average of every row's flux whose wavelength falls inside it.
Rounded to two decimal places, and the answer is 19.32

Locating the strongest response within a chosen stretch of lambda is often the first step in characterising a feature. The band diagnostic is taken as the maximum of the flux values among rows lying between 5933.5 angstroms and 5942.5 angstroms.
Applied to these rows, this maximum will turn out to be 19.5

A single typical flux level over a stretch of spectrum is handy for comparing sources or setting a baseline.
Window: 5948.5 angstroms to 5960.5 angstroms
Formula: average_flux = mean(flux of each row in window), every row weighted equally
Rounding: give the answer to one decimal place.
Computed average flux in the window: 18.9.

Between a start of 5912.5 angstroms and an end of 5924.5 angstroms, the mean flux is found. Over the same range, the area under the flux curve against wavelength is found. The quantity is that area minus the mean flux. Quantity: 209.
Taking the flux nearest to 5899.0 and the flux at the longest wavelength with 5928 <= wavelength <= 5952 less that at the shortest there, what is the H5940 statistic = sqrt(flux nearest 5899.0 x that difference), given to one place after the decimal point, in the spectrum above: 4.0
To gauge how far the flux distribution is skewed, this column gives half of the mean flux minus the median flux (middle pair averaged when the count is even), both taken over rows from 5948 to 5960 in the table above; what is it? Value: 0.07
